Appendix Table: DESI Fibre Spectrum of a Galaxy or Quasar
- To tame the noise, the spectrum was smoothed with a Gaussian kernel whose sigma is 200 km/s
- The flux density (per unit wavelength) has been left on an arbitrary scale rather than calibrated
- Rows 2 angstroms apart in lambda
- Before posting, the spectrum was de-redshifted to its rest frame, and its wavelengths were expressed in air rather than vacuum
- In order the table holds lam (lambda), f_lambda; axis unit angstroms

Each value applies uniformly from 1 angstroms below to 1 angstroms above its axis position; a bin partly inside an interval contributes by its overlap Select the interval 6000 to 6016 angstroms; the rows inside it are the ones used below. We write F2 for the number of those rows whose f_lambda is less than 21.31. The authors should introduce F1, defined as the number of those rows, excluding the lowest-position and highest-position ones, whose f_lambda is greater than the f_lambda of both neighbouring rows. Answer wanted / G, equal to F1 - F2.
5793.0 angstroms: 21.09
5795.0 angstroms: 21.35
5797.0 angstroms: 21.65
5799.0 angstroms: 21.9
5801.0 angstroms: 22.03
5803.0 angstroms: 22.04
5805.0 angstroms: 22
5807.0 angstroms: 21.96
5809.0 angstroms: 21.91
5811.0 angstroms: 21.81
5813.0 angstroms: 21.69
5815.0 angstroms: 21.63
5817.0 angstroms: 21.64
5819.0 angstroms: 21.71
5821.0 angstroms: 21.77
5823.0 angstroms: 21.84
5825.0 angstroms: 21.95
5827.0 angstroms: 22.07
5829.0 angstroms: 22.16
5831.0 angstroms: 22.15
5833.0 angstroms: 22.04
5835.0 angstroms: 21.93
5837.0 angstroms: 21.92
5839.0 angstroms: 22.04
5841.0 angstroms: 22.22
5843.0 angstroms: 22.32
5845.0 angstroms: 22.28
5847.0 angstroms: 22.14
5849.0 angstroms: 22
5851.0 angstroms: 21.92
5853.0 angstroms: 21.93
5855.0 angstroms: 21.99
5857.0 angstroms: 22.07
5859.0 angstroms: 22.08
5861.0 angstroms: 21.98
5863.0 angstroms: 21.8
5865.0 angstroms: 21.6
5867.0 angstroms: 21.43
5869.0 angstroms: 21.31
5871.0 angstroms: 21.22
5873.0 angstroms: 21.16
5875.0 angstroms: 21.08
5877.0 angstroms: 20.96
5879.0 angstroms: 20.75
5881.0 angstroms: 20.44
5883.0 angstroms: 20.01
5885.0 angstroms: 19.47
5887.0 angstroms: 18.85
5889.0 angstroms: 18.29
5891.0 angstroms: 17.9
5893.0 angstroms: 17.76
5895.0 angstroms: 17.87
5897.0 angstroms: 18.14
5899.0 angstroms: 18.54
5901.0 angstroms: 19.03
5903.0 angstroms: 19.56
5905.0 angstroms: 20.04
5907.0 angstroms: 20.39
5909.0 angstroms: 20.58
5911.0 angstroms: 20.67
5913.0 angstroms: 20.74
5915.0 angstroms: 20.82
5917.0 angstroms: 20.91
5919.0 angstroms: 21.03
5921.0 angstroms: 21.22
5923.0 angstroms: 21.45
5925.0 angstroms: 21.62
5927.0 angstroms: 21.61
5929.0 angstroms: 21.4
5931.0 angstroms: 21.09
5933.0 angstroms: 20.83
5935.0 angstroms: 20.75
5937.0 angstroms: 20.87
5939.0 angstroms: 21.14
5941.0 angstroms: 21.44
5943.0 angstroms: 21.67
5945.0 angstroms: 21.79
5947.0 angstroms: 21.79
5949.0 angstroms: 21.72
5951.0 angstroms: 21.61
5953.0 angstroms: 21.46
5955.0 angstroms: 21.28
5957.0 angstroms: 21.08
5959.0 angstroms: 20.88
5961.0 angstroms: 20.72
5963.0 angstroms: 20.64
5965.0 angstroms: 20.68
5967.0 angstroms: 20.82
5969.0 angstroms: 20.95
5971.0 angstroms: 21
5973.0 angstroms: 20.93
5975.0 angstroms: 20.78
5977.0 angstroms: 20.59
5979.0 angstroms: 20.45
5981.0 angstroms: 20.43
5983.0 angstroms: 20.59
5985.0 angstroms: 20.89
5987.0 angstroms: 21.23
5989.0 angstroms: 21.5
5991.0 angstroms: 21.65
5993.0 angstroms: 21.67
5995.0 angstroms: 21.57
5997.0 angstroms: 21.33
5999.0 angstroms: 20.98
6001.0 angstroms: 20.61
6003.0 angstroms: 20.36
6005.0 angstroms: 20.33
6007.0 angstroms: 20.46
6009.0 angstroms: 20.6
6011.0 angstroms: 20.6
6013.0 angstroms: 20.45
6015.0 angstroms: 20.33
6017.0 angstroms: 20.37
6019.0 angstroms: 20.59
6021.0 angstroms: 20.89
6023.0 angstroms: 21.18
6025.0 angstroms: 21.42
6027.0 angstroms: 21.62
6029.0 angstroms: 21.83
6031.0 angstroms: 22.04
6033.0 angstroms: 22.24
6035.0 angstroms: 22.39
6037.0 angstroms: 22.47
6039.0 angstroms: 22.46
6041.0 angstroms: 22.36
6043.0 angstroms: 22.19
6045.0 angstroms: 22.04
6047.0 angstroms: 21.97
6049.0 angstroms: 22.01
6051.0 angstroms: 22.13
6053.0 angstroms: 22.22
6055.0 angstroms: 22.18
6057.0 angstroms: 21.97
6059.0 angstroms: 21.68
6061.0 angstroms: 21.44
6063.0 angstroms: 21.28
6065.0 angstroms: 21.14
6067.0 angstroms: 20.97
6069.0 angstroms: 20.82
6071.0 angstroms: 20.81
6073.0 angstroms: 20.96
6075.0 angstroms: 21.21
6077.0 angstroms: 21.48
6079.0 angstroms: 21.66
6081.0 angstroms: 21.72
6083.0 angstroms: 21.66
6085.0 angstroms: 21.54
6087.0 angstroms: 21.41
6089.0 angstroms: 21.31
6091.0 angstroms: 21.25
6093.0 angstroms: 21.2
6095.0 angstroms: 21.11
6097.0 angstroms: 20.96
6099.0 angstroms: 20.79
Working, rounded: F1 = 0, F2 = 8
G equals -8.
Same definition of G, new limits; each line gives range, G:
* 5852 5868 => 1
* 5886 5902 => -8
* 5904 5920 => -8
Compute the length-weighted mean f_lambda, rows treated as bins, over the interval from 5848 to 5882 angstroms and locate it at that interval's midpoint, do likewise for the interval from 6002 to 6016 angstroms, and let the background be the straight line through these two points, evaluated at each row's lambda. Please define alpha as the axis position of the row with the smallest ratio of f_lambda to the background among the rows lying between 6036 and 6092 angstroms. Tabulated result 6069.0 angstroms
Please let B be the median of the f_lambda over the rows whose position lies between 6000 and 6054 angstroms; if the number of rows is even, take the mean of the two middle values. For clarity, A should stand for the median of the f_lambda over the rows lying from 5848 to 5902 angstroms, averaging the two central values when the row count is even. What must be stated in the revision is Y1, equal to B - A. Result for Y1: 0.5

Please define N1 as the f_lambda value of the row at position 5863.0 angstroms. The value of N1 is 21.8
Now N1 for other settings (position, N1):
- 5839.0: 22.04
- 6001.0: 20.61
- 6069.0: 20.82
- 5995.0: 21.57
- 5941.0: 21.44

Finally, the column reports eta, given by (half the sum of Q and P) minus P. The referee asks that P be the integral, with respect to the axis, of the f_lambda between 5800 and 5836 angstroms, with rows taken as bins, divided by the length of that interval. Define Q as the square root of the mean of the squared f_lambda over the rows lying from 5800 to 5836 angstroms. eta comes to 0.000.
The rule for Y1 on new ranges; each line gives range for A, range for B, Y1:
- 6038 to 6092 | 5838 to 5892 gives -0.1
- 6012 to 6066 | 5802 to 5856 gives 0.0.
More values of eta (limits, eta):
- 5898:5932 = 0.009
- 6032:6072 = 0.003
